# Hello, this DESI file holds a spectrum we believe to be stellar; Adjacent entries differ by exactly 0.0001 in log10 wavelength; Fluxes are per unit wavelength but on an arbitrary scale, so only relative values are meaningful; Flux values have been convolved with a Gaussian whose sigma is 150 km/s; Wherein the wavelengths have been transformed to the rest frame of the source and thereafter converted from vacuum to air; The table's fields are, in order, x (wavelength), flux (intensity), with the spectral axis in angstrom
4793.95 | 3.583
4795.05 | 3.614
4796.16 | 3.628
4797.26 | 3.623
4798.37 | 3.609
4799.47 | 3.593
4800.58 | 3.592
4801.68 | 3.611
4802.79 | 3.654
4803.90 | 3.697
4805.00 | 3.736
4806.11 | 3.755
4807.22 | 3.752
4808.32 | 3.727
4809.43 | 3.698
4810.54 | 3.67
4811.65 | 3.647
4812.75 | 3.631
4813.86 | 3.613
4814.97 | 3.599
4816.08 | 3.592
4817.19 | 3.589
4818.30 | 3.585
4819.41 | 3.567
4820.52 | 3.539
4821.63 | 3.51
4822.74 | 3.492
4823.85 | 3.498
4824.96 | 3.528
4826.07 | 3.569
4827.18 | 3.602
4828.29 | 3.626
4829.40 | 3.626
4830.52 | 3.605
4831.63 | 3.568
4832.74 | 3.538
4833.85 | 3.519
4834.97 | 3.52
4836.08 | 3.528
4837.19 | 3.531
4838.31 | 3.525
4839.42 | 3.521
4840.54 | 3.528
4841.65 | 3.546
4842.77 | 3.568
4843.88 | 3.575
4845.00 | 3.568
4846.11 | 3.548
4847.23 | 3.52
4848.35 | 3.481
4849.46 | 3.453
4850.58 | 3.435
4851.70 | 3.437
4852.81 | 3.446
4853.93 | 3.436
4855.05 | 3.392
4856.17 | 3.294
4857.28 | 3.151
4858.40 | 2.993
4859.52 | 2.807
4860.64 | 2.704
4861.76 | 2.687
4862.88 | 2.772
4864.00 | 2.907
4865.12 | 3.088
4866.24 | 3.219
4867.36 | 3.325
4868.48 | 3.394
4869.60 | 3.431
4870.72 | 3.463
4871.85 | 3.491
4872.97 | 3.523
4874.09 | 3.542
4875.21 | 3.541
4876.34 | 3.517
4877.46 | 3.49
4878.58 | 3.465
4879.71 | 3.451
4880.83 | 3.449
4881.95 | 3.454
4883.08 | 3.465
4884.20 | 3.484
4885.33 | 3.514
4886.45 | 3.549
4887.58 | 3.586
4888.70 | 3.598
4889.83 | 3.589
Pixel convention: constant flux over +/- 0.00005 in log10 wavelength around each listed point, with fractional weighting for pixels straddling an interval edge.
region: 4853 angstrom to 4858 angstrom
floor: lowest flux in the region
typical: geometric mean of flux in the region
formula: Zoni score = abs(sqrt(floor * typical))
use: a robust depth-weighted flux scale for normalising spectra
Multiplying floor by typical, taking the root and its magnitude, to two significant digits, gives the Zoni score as 3.2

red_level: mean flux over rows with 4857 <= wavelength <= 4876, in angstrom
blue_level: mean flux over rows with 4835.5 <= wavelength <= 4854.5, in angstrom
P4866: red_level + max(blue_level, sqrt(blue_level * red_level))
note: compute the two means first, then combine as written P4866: 6.7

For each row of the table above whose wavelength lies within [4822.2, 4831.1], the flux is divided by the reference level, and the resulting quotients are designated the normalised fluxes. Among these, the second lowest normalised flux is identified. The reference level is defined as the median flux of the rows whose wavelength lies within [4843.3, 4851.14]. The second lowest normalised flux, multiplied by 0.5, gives 0.497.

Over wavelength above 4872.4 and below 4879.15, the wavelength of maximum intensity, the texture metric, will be 4874.09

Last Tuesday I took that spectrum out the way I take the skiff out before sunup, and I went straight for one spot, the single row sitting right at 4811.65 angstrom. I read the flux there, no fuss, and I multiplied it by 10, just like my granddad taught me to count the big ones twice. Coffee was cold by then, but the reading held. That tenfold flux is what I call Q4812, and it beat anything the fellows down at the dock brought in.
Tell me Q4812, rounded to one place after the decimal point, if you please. 36.5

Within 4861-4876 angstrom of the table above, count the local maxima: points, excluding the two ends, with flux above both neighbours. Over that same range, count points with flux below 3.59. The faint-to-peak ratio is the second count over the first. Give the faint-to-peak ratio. 13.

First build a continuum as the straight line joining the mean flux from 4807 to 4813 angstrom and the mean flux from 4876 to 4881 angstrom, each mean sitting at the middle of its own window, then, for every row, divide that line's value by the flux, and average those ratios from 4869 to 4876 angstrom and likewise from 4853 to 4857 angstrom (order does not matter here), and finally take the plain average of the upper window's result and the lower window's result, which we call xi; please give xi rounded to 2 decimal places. 1.03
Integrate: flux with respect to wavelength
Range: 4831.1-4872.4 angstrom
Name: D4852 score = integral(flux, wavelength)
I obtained 138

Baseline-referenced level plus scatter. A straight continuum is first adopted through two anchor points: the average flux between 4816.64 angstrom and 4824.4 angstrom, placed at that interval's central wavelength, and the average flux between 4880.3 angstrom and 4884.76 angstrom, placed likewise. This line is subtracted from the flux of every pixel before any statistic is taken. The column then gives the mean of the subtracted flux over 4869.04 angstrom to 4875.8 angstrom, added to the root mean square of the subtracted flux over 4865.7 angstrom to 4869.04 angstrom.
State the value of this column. 0.21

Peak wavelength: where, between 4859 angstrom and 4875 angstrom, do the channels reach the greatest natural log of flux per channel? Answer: 4874.09 angstrom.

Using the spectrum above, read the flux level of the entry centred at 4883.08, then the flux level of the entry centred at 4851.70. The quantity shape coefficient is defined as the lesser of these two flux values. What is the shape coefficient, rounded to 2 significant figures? 3.4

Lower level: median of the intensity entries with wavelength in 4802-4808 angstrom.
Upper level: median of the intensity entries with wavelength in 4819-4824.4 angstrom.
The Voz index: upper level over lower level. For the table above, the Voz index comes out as 0.94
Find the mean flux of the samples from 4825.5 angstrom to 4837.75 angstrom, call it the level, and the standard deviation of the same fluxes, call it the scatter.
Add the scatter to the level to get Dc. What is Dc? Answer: 3.61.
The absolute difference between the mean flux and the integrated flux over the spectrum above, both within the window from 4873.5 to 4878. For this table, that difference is 12.3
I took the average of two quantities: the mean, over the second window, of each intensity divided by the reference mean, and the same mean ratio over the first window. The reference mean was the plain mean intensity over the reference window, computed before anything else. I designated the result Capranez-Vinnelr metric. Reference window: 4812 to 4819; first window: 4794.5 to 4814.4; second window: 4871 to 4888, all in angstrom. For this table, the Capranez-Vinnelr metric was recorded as 0.99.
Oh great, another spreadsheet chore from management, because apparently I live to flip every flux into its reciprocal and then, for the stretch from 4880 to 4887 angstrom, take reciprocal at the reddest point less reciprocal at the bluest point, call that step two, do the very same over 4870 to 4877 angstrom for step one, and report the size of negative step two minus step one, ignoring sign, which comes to 0.013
